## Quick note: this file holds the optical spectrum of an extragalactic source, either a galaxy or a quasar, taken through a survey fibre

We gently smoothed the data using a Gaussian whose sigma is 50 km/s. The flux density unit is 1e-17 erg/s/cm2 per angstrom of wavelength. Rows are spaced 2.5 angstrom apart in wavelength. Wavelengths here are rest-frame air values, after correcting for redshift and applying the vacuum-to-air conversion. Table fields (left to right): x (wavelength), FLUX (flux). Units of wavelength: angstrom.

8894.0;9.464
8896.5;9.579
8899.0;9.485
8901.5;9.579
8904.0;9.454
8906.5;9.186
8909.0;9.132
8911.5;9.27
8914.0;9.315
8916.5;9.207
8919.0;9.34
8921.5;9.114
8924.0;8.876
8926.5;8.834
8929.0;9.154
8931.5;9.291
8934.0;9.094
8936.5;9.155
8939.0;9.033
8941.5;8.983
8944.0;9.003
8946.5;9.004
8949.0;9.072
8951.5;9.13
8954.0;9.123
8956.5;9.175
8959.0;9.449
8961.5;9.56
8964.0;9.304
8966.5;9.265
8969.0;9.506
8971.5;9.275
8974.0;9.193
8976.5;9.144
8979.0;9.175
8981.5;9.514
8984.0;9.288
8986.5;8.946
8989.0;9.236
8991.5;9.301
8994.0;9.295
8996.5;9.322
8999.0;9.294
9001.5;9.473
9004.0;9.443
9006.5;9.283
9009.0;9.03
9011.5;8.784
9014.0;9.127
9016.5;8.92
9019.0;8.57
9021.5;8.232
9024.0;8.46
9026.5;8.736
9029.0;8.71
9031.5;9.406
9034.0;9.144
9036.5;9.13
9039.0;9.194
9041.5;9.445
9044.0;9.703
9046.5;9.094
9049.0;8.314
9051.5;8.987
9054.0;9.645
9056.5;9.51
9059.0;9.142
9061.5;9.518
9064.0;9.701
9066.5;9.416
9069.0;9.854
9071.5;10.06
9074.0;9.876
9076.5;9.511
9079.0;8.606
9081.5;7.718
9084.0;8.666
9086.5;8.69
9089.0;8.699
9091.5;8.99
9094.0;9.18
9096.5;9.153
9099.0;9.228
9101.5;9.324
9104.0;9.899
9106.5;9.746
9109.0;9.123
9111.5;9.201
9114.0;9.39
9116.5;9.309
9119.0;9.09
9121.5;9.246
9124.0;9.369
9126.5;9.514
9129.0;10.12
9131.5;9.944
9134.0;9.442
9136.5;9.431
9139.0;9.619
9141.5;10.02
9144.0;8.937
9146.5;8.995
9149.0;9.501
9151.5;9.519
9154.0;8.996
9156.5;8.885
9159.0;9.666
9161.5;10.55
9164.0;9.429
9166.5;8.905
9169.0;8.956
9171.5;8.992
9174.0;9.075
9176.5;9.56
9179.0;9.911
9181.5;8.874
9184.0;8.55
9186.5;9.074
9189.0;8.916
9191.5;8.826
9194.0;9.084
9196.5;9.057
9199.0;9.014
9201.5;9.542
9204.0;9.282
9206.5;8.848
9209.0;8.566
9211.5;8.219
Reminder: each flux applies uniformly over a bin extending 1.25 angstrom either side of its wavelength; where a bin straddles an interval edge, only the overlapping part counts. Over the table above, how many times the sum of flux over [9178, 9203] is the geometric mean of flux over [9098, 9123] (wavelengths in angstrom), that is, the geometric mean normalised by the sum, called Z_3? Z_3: 0.103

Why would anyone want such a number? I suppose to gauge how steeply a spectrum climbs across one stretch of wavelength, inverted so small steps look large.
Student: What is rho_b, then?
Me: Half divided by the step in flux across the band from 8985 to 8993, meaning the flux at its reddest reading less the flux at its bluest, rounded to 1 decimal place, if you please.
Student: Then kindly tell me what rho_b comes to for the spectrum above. 1.4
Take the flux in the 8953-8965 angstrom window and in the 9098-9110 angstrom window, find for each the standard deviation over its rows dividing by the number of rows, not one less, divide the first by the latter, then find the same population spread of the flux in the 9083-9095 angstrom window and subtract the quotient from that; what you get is -0.33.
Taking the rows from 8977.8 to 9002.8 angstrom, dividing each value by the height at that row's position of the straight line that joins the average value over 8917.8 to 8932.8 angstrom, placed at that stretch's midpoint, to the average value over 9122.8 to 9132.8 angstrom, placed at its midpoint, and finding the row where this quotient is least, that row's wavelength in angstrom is 8986.5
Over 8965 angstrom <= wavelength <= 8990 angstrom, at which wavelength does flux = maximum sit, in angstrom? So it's 8981.5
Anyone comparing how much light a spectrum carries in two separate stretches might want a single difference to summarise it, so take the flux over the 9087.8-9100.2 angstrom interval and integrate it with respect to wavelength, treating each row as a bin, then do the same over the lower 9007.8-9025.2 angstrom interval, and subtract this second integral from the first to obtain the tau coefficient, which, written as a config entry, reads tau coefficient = -40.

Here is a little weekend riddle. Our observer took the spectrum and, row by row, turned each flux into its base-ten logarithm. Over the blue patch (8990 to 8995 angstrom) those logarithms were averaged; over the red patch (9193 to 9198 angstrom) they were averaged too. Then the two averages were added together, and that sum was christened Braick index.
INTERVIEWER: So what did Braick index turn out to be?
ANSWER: 1.926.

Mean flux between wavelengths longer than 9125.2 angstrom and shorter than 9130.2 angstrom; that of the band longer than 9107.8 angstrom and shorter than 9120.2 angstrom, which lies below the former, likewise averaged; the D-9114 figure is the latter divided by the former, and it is 0.94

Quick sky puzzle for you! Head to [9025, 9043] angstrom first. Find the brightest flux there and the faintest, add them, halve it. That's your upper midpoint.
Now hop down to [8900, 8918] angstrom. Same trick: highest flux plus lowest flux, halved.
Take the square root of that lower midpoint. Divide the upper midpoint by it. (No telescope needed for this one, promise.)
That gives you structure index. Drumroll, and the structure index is 2.97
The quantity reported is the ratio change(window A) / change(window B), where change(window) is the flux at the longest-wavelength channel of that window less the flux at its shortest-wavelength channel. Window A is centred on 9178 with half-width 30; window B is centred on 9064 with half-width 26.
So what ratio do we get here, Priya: 1.3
